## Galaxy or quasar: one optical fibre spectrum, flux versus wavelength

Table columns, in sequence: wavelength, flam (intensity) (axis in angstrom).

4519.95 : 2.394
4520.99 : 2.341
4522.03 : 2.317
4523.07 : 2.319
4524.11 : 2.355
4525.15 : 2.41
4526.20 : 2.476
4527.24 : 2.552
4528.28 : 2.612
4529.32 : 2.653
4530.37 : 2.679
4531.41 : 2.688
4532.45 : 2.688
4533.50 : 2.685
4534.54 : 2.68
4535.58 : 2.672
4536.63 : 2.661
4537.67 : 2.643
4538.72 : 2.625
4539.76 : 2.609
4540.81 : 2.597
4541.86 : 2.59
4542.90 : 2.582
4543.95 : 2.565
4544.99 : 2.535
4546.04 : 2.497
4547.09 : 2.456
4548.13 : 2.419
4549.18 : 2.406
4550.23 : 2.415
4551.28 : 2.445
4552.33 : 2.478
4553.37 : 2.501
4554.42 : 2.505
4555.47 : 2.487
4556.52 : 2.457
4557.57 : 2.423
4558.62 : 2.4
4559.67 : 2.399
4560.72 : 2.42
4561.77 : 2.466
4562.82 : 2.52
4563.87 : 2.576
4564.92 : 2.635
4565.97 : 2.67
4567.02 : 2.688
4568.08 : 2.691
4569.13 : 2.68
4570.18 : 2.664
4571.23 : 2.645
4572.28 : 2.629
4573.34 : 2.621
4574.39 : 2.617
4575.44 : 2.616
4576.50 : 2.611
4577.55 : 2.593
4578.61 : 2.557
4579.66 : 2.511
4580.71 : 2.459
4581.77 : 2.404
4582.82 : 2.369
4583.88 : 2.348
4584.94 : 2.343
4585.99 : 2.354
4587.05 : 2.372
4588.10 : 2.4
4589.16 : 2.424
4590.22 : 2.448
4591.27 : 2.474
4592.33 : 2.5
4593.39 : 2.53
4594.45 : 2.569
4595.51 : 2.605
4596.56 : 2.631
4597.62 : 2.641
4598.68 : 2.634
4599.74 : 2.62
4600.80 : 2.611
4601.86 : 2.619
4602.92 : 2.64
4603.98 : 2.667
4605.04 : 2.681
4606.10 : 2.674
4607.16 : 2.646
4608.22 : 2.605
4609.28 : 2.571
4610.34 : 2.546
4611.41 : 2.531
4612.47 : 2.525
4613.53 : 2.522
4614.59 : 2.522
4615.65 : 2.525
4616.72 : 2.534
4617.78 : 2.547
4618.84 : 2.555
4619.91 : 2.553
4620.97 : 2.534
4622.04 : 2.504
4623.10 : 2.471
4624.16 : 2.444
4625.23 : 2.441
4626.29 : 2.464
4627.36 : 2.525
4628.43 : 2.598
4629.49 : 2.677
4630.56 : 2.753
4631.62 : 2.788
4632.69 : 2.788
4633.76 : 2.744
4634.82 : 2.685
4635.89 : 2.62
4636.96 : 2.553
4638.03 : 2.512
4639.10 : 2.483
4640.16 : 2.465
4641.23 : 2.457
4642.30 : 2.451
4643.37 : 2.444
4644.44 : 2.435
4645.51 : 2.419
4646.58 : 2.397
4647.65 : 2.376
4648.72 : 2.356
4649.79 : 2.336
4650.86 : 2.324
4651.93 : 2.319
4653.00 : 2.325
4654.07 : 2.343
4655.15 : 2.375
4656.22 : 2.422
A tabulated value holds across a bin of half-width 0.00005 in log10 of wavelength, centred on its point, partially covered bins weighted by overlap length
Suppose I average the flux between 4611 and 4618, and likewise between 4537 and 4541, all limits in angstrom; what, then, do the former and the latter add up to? 5.15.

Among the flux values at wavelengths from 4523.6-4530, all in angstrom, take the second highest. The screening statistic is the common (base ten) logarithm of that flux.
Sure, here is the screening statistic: 0.417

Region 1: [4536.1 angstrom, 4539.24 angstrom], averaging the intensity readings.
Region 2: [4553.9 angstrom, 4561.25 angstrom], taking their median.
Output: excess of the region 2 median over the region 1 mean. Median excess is -0.22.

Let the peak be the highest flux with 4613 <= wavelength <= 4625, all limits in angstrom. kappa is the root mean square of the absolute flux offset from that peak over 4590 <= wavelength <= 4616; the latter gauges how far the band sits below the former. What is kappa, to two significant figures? 0.069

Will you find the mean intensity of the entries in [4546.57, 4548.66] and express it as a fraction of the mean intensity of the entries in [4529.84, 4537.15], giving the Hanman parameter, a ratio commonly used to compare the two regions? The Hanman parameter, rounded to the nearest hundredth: 0.91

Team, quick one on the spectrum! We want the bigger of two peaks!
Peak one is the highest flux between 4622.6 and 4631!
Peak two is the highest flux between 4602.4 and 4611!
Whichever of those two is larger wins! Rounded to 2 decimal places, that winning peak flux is 2.75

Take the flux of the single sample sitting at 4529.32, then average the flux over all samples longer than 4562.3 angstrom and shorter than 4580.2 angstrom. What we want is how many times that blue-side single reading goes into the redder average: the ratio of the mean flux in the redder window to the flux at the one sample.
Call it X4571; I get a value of 0.99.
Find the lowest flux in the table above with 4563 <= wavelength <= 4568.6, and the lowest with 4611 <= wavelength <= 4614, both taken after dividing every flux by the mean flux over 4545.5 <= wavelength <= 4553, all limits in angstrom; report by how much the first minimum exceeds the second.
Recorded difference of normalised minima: 0.02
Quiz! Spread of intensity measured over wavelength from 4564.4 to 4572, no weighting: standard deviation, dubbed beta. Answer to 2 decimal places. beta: 0.02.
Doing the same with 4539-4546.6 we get 0.04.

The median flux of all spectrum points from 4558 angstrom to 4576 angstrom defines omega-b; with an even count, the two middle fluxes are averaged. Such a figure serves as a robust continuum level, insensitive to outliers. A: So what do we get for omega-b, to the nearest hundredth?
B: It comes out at 2.62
